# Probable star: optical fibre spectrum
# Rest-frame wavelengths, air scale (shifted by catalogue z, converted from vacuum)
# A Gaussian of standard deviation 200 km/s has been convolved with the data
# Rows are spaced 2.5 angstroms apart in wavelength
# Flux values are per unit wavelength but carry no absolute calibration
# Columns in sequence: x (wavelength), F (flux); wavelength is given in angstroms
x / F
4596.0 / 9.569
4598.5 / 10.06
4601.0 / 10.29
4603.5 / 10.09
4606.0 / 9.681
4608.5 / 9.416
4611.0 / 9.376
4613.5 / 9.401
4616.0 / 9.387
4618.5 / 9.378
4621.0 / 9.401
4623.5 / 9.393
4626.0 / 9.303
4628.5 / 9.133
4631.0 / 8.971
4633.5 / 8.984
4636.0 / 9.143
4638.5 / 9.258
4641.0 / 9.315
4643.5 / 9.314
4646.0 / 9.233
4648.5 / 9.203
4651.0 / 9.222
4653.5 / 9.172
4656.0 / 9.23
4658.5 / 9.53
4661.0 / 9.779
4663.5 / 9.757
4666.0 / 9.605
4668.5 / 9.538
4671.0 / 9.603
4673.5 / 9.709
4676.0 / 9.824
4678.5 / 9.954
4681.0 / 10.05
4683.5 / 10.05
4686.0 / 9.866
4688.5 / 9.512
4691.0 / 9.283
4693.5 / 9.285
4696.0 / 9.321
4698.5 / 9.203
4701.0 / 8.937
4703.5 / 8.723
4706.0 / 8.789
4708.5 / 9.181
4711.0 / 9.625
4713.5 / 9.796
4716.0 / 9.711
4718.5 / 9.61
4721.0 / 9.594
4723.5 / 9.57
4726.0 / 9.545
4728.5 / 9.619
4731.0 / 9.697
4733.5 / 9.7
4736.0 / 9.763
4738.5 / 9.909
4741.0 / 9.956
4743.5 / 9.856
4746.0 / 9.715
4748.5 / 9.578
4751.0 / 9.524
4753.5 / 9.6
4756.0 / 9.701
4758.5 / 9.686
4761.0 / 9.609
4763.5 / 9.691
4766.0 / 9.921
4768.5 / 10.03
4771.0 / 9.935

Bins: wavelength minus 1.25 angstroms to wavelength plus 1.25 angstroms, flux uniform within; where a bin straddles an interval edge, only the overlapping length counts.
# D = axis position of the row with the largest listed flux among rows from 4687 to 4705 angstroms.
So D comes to 4688.5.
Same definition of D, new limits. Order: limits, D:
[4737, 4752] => 4741.0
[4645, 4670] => 4661.0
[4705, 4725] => 4713.5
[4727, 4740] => 4738.5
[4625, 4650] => 4641.0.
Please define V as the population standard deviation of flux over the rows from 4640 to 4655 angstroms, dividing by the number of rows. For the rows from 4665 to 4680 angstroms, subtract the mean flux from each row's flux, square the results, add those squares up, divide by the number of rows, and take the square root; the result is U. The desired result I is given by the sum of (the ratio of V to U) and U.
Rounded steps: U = 0.14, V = 0.05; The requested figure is 0.5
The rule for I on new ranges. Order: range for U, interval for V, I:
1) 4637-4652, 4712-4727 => 2.1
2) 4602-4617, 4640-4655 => 0.5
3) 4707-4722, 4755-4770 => 1.0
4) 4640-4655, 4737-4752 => 3.1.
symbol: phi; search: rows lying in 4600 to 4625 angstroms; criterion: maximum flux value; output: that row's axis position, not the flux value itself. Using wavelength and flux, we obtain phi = 4601.0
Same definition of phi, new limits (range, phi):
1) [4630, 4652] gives 4641.0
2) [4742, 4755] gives 4743.5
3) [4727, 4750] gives 4741.0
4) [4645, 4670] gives 4661.0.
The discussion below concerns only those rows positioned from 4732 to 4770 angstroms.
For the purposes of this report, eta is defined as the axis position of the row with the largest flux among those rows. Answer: 4768.5 angstroms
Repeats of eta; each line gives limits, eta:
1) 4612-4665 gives 4661.0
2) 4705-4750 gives 4741.0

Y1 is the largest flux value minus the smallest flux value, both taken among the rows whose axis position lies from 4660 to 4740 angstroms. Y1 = 1.33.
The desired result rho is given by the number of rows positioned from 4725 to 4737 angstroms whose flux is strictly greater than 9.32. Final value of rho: 5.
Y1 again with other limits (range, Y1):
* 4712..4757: 0.43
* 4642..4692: 0.88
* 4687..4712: 0.90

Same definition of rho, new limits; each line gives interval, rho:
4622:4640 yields 1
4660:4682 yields 9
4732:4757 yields 10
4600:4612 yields 5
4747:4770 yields 9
